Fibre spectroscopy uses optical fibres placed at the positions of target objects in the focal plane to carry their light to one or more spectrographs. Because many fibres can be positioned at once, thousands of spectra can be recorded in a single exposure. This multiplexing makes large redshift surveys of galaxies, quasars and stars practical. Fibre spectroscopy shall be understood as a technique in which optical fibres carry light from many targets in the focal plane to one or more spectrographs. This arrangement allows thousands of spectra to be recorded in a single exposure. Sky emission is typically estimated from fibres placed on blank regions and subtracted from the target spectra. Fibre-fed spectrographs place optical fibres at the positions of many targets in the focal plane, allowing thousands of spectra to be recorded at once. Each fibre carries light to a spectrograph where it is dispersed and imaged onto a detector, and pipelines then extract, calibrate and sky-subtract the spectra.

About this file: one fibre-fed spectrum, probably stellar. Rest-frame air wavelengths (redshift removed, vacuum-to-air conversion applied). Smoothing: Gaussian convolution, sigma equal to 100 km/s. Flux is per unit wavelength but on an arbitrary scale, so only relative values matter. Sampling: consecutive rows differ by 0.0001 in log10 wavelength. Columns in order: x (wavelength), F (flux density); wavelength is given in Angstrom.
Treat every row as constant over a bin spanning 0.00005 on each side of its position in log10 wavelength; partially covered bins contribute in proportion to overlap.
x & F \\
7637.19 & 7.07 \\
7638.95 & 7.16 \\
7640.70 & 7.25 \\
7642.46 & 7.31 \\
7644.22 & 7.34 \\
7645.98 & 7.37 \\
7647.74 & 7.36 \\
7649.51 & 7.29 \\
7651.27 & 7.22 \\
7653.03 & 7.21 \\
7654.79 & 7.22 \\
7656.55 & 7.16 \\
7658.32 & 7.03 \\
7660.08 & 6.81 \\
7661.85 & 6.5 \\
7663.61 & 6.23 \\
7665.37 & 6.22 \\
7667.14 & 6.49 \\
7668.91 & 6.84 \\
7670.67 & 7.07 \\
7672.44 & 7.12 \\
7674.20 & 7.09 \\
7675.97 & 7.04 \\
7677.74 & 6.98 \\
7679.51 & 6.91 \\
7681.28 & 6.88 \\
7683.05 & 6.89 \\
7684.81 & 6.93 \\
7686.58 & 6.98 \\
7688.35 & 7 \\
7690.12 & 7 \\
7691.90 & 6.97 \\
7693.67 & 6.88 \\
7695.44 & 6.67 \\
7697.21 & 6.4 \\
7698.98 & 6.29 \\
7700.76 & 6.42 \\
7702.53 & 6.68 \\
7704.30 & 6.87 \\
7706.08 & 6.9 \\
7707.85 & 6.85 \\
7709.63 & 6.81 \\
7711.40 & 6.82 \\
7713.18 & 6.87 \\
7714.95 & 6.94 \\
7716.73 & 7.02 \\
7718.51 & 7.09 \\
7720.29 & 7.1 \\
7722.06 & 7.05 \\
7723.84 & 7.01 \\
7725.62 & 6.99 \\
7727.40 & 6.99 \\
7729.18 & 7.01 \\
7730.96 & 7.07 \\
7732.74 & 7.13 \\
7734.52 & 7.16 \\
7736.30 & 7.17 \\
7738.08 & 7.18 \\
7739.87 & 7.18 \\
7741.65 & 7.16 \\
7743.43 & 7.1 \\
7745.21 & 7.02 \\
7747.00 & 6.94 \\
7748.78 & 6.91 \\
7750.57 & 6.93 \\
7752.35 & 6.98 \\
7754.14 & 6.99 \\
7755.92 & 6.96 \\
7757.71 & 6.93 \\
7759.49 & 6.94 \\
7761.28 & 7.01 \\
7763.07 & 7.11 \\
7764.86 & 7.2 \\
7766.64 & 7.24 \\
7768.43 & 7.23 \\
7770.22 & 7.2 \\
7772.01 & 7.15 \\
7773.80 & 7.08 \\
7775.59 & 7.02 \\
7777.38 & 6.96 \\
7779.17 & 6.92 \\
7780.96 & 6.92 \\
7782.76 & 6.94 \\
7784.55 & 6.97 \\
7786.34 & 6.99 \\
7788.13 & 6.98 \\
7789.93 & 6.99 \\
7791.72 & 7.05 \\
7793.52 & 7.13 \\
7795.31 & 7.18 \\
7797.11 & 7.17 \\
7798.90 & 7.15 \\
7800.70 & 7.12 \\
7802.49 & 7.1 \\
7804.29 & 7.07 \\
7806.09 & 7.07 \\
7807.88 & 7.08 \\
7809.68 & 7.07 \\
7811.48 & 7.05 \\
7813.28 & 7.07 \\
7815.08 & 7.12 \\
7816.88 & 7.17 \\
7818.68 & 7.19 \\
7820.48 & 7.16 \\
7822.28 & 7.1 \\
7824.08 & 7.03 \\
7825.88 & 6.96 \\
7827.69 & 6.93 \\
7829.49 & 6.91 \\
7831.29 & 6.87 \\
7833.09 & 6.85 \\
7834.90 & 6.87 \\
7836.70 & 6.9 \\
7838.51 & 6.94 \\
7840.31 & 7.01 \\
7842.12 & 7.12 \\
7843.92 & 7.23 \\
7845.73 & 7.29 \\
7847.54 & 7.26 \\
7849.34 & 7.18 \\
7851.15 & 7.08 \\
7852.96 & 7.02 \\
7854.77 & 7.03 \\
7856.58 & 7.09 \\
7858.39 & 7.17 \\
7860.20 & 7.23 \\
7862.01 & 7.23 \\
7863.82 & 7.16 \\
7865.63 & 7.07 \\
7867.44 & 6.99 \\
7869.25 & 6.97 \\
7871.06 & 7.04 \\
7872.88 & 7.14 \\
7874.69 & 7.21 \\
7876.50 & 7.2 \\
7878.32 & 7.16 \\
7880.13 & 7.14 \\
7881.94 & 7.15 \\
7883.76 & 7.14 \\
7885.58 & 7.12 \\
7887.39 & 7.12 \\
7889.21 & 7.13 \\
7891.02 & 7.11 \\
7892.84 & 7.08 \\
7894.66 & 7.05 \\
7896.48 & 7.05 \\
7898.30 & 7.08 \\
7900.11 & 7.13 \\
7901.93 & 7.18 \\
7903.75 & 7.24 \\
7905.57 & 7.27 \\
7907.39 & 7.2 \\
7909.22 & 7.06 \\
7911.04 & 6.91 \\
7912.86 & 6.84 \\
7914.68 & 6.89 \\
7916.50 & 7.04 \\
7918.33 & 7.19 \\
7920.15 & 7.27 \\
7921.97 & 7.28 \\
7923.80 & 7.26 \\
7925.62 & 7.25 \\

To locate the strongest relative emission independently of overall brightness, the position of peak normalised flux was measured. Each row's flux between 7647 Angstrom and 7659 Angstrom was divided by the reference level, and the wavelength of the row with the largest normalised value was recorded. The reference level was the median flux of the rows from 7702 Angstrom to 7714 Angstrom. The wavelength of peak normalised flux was 7647.74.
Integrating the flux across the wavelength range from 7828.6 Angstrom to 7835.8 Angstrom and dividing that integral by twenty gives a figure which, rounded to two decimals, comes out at 2.48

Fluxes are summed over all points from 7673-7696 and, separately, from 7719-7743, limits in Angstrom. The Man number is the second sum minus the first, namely 2.0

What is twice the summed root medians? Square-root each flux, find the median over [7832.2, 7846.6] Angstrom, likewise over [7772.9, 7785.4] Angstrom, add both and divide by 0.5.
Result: 10.6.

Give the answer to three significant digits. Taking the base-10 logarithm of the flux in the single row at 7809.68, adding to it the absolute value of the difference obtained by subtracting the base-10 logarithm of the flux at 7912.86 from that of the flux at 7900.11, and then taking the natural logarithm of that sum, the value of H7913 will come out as -0.142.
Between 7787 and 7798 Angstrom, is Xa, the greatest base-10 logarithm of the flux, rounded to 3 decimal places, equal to 0.856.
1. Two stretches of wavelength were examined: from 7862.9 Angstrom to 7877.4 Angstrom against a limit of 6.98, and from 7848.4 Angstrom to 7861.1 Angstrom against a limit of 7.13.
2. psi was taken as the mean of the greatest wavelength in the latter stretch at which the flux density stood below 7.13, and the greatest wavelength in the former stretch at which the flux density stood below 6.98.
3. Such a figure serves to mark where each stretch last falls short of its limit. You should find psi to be 7862.9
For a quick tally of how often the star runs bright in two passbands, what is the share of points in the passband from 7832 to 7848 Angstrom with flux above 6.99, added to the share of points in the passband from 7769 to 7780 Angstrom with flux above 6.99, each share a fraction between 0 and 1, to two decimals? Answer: 1.22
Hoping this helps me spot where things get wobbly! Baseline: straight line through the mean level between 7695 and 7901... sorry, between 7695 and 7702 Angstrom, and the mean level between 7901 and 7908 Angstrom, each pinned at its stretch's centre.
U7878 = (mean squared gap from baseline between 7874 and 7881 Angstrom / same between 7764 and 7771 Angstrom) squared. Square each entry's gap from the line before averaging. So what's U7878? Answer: 0.00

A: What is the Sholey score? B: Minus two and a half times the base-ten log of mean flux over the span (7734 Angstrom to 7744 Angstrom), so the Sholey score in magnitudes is -2.137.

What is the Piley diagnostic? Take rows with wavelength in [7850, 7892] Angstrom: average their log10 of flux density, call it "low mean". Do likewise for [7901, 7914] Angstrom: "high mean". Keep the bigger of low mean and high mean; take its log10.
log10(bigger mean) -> -0.0694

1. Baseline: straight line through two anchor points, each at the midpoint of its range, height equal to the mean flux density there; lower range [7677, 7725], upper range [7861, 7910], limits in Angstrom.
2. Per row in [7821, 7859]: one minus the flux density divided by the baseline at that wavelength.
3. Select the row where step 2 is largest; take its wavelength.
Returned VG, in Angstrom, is 7833.09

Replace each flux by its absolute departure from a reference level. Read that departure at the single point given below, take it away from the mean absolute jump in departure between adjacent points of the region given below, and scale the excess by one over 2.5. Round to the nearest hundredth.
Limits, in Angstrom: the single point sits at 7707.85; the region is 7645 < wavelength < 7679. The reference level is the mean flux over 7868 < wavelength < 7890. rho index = -0.06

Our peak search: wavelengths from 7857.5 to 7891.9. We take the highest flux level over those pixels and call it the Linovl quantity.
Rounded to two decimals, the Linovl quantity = 7.23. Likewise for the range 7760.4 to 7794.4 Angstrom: 7.24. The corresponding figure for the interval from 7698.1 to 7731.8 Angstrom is 7.10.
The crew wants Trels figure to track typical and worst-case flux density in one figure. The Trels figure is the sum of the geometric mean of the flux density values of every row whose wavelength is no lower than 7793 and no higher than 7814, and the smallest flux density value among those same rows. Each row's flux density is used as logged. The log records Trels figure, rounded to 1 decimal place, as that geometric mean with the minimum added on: 14.2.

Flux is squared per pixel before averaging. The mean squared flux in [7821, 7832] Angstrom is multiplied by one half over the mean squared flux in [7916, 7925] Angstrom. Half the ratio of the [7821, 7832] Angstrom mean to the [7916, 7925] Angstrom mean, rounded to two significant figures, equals 0.47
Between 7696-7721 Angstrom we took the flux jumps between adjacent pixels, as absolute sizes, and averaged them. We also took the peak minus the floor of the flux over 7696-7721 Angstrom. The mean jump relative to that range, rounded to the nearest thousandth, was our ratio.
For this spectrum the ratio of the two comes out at 0.104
